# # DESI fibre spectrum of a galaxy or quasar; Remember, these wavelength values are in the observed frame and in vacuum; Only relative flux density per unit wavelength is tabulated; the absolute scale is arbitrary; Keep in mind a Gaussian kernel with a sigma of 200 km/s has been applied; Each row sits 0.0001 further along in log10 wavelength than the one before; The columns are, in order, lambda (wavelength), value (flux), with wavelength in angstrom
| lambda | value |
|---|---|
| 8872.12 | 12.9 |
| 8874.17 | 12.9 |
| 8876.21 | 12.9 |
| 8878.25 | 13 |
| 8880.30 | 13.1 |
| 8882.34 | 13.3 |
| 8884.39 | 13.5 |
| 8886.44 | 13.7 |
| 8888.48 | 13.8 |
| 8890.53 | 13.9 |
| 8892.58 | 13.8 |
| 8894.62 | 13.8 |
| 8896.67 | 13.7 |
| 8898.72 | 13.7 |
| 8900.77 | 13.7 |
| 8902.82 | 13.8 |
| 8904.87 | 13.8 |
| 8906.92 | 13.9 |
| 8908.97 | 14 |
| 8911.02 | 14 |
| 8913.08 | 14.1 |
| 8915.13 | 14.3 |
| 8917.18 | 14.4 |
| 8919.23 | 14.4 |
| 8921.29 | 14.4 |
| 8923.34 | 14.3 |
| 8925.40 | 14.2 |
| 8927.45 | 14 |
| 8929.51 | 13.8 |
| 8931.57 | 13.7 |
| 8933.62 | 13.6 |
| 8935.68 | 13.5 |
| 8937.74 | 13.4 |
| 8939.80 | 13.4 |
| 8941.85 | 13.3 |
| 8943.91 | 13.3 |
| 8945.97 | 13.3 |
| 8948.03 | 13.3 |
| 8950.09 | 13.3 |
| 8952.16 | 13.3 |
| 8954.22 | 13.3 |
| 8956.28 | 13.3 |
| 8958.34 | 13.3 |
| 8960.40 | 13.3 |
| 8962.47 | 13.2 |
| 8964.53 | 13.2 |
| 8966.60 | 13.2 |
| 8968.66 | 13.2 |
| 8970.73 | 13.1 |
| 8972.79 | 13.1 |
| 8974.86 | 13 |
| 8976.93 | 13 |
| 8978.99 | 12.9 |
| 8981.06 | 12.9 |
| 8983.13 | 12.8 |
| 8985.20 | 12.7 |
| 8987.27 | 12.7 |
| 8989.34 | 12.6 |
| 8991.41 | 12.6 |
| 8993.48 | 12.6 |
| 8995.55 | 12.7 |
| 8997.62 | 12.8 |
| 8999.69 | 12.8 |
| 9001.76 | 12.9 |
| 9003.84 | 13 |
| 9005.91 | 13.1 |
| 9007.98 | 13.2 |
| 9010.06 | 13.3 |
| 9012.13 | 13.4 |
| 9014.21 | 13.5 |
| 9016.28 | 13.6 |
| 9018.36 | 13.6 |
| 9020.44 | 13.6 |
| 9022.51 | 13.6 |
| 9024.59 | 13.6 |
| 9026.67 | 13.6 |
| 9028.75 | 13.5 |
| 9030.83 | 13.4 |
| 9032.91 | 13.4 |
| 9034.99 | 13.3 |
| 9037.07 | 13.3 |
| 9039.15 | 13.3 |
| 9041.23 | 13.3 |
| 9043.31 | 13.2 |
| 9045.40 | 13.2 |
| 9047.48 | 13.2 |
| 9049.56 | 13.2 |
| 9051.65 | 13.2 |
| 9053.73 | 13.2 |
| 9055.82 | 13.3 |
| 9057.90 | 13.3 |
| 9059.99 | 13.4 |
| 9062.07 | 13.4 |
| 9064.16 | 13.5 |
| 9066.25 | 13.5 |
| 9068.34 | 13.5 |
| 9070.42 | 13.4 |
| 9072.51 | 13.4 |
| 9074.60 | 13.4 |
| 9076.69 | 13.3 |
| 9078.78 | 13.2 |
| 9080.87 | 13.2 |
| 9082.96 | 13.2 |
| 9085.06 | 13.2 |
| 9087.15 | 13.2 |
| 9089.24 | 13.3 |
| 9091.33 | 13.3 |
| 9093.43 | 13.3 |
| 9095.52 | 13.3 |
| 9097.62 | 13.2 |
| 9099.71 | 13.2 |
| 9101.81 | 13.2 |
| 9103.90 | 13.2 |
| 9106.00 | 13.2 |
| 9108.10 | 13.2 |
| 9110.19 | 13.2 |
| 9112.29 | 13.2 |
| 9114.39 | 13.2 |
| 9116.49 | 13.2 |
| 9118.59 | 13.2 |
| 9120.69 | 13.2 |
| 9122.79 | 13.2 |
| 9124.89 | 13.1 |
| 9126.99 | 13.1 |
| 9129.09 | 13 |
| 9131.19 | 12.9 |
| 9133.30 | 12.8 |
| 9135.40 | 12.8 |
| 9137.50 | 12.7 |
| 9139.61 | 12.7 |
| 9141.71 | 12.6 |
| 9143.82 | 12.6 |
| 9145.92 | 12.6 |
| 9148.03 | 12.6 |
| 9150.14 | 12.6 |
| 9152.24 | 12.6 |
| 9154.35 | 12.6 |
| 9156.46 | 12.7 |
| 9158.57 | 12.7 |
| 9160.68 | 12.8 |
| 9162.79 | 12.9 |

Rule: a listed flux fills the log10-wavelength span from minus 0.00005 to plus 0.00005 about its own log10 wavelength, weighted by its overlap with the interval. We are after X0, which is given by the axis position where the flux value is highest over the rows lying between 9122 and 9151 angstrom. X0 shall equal 9122.79 angstrom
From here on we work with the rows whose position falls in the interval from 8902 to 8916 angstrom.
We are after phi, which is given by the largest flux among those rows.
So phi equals 14.3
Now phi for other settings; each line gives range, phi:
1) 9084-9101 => 13.3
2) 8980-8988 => 12.9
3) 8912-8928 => 14.4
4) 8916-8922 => 14.4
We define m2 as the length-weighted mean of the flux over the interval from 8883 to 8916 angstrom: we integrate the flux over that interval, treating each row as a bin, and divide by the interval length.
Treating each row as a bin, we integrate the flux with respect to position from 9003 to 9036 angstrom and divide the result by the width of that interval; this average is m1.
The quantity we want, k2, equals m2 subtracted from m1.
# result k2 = -0.4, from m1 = 13.4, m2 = 13.83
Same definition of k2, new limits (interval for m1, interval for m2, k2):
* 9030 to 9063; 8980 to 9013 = 0.4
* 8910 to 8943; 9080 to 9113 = 0.7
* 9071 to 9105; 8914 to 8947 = -0.6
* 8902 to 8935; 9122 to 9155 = 1.3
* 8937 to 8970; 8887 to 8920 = -0.7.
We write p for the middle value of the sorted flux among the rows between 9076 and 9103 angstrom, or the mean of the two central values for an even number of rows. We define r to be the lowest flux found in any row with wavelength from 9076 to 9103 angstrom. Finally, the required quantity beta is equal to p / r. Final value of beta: 1.00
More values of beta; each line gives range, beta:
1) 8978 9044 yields 1.05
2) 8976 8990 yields 1.02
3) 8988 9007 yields 1.02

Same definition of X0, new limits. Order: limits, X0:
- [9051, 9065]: 9064.16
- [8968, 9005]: 8968.66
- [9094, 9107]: 9095.52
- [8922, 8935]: 8923.34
